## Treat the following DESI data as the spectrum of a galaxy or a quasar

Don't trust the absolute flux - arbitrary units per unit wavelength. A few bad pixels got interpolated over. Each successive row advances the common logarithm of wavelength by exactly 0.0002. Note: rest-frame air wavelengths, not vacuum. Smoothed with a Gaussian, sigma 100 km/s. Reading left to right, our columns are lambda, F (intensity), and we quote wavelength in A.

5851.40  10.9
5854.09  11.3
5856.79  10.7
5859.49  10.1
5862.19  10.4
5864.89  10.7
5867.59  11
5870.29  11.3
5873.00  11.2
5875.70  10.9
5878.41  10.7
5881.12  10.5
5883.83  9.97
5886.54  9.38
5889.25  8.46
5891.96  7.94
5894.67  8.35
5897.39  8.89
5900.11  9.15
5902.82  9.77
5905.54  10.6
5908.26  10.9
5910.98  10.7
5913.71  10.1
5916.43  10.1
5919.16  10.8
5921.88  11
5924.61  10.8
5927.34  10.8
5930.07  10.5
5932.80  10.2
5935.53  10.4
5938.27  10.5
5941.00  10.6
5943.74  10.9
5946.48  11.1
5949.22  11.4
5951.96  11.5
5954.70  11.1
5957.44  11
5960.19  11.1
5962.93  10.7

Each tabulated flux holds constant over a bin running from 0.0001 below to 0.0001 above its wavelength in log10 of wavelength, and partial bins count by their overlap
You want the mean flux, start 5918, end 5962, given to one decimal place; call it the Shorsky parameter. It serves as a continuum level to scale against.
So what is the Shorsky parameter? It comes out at 10.9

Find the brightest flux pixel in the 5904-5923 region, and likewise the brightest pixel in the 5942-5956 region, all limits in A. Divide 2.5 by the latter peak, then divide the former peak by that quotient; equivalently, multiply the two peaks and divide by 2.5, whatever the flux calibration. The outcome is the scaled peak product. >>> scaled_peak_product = 51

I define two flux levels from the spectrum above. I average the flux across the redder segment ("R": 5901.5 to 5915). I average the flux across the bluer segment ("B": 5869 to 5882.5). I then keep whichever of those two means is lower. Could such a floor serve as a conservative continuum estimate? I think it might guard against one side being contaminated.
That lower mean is 10.4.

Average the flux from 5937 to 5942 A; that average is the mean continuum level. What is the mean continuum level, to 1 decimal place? 10.6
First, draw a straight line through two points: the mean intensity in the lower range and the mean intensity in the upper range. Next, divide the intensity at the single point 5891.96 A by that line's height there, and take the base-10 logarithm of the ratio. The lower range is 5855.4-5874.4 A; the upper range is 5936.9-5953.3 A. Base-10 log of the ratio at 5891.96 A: -0.136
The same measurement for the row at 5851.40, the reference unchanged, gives 0.007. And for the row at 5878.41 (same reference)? -0.004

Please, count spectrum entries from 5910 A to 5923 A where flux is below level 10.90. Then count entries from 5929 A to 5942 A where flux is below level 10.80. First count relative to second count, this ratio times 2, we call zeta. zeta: 1.6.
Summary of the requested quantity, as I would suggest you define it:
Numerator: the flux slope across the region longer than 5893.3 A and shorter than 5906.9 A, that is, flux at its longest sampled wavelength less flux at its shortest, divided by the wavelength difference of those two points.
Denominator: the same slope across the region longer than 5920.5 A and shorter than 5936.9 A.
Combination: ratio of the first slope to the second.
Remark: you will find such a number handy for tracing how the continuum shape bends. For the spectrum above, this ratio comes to -4.7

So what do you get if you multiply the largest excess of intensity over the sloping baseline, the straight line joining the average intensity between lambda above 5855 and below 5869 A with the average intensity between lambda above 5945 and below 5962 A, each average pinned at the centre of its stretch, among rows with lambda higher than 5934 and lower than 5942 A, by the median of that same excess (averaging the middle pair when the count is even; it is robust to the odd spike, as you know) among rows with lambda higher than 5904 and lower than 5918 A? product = 0.142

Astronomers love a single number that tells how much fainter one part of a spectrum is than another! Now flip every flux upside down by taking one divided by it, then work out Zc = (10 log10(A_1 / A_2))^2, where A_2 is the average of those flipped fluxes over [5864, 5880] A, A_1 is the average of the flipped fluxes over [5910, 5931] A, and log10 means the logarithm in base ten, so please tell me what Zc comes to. 0.022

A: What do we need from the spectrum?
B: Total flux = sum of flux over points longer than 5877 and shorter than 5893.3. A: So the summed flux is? 57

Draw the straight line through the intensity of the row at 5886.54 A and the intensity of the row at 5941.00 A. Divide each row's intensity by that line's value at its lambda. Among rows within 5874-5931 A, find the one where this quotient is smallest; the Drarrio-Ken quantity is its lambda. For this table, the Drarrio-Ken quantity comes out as 5891.96 A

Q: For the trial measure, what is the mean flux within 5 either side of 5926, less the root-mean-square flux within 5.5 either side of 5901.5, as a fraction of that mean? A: 0.107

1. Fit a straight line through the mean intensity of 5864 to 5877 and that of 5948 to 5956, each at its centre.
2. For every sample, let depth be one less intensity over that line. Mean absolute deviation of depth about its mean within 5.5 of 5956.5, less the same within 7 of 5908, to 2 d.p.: -0.02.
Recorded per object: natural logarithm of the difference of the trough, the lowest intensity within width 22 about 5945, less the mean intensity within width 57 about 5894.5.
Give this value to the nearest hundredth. -1.14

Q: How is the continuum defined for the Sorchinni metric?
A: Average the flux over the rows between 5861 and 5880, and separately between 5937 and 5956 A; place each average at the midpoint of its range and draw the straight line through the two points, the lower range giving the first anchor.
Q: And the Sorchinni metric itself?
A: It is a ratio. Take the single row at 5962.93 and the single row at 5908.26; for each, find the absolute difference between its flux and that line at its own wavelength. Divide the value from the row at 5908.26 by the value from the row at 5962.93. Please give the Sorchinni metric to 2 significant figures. 0.15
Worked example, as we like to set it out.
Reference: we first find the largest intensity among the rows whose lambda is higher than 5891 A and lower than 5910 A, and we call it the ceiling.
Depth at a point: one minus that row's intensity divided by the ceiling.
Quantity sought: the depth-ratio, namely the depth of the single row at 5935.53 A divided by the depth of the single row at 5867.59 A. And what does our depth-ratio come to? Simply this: -5.0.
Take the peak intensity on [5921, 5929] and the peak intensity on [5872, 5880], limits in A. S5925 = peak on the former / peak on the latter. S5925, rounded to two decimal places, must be 0.98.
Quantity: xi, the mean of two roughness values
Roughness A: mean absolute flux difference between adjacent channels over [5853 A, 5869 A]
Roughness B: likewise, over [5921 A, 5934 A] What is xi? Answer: 0.31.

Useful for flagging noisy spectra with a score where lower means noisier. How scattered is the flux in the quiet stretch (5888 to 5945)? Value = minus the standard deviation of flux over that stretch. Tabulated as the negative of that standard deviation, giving -0.9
